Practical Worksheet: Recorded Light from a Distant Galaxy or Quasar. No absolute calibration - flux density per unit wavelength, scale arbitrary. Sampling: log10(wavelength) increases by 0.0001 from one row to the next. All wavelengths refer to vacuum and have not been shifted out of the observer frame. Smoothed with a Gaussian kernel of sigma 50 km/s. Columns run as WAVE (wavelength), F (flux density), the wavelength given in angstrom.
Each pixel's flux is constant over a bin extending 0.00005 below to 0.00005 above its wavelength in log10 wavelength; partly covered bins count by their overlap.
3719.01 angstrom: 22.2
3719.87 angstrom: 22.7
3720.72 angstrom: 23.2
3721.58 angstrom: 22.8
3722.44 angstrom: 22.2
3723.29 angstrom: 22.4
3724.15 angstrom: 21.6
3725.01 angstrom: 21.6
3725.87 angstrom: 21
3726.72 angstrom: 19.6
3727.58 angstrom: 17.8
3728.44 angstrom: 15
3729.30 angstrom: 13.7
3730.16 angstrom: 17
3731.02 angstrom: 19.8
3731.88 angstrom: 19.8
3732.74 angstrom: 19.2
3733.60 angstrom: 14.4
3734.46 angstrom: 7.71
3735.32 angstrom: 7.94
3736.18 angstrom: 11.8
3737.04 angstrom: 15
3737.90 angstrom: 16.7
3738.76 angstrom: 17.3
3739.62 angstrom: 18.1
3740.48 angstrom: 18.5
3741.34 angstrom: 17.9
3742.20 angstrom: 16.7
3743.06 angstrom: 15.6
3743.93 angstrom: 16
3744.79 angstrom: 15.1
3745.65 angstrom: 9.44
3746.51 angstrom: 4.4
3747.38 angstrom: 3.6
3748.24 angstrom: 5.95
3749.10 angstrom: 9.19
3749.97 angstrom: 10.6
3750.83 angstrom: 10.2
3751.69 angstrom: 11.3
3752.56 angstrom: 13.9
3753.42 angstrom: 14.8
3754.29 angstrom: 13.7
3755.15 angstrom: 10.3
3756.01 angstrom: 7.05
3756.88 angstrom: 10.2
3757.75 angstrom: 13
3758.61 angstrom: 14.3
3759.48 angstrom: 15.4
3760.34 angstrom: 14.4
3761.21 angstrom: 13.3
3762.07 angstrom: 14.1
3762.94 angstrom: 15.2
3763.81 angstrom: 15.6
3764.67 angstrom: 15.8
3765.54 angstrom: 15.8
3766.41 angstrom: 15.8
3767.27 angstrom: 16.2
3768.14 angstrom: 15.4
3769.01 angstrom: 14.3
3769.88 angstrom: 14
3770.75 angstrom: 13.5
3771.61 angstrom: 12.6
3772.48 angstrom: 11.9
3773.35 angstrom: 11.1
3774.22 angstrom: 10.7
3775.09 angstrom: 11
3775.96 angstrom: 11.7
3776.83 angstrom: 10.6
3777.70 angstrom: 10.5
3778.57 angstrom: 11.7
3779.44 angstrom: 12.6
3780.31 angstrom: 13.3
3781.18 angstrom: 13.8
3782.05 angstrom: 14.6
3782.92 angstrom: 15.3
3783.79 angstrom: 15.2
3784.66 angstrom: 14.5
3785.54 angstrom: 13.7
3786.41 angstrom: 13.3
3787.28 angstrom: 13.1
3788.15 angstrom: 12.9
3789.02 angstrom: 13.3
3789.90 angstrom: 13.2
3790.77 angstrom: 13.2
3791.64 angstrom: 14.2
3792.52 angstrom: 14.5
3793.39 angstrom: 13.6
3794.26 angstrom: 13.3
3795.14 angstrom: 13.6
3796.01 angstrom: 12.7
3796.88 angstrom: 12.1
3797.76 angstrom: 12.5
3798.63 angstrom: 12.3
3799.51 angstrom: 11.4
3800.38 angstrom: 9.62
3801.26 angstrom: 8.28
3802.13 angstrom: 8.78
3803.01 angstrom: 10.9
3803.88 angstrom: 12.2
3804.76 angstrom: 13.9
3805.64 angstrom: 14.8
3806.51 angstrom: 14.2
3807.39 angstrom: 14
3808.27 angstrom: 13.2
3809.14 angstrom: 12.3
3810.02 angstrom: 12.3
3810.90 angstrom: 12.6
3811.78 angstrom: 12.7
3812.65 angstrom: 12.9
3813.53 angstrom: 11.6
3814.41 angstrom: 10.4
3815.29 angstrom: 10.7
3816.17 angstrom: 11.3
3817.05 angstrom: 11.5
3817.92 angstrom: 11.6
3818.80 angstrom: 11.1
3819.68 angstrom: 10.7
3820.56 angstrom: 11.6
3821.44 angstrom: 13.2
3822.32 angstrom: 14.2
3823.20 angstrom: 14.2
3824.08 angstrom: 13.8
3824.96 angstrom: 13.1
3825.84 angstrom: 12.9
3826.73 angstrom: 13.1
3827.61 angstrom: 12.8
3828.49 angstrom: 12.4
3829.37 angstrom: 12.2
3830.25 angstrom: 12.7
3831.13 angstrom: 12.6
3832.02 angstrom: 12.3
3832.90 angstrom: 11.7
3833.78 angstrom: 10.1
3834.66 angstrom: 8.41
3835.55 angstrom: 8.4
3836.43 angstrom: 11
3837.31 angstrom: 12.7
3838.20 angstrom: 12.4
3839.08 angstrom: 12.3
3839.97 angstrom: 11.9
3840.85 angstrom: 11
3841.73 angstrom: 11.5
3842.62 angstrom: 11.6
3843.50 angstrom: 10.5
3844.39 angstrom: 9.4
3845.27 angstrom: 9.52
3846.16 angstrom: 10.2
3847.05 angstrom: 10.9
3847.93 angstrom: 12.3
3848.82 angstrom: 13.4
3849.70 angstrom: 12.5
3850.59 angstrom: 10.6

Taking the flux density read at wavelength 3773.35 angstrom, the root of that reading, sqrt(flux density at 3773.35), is 3.33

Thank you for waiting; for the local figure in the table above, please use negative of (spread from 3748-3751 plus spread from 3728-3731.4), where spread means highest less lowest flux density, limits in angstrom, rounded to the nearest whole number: -11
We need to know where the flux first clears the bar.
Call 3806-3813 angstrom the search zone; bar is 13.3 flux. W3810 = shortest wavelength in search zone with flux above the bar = 3806.51 angstrom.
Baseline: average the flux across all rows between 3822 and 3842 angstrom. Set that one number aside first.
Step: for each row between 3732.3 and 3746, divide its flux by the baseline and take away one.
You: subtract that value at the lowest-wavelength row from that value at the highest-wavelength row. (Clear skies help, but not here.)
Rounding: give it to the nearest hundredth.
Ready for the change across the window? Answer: -0.81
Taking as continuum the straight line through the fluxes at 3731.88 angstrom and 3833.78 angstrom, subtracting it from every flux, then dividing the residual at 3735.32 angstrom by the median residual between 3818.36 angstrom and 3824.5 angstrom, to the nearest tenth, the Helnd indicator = -6.0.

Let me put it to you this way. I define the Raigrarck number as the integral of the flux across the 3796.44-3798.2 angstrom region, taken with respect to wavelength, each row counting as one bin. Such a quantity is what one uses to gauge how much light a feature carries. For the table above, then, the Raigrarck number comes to 22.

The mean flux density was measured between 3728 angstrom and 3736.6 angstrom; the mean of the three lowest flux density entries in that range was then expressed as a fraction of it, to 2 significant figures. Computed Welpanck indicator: 0.63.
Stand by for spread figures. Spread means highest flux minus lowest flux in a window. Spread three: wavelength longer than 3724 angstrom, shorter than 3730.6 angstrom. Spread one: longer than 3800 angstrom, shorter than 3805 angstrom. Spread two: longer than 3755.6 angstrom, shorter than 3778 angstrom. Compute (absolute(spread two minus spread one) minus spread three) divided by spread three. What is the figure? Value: -0.55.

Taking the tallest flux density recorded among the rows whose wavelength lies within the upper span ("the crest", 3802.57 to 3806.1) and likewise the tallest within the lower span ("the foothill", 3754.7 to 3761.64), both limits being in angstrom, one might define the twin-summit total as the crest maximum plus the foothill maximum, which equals 30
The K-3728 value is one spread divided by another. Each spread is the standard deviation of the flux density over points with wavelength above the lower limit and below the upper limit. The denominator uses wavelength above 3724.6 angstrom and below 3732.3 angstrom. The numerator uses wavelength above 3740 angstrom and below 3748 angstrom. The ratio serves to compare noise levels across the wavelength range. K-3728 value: 2.1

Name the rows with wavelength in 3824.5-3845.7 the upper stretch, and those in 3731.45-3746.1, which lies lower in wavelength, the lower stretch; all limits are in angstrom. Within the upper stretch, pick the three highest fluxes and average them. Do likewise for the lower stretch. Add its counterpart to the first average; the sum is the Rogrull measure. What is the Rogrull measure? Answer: 32.2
